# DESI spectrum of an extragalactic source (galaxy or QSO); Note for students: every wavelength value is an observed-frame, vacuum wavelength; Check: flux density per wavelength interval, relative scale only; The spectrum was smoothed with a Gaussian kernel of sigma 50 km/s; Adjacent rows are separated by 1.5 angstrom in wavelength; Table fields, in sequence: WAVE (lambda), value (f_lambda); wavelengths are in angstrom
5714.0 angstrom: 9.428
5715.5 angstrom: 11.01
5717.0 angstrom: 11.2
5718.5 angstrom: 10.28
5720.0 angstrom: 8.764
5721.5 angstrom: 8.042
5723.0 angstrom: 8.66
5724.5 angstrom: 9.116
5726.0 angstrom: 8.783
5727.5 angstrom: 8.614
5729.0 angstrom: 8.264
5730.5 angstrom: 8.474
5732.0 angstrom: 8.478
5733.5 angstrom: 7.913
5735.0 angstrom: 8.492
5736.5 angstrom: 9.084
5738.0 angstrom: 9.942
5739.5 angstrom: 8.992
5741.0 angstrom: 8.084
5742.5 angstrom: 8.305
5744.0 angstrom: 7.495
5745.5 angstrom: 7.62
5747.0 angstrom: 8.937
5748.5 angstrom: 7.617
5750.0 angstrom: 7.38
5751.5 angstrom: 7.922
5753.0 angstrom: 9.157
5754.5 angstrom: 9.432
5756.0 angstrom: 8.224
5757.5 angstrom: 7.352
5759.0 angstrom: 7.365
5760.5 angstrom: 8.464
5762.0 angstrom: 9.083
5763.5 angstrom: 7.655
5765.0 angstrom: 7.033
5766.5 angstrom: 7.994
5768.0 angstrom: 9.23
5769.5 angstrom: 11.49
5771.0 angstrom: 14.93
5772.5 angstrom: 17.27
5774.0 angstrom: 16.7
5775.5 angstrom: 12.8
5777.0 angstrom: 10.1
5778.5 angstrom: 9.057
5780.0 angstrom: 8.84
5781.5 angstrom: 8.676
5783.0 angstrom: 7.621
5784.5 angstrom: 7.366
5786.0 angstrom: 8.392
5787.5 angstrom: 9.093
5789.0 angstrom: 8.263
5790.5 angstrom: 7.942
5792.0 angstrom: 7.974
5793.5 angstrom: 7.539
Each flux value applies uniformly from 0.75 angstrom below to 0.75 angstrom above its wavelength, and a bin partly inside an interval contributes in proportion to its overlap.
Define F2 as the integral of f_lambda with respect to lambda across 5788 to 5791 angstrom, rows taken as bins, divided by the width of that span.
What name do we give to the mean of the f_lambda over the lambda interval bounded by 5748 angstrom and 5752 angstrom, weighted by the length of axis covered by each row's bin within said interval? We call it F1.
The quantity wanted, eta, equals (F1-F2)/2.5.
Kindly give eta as -0.23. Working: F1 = 7.6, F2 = 8.2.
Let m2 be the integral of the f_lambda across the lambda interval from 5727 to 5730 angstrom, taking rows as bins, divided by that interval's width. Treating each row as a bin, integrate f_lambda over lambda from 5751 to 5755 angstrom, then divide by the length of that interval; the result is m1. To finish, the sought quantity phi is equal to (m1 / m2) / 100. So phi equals 0.011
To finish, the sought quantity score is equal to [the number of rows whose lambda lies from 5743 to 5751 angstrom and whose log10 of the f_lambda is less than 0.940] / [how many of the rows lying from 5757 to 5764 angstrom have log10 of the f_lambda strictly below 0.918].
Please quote 1.33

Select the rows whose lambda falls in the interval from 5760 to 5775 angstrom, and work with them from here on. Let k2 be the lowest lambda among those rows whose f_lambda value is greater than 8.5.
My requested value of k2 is 5762.0 angstrom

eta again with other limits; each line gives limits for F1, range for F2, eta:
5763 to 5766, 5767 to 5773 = -2.19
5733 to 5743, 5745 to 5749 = 0.24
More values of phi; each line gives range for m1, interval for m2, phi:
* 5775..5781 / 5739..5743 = 0.012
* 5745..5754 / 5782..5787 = 0.010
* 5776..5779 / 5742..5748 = 0.012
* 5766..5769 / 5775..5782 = 0.009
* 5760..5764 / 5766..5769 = 0.009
